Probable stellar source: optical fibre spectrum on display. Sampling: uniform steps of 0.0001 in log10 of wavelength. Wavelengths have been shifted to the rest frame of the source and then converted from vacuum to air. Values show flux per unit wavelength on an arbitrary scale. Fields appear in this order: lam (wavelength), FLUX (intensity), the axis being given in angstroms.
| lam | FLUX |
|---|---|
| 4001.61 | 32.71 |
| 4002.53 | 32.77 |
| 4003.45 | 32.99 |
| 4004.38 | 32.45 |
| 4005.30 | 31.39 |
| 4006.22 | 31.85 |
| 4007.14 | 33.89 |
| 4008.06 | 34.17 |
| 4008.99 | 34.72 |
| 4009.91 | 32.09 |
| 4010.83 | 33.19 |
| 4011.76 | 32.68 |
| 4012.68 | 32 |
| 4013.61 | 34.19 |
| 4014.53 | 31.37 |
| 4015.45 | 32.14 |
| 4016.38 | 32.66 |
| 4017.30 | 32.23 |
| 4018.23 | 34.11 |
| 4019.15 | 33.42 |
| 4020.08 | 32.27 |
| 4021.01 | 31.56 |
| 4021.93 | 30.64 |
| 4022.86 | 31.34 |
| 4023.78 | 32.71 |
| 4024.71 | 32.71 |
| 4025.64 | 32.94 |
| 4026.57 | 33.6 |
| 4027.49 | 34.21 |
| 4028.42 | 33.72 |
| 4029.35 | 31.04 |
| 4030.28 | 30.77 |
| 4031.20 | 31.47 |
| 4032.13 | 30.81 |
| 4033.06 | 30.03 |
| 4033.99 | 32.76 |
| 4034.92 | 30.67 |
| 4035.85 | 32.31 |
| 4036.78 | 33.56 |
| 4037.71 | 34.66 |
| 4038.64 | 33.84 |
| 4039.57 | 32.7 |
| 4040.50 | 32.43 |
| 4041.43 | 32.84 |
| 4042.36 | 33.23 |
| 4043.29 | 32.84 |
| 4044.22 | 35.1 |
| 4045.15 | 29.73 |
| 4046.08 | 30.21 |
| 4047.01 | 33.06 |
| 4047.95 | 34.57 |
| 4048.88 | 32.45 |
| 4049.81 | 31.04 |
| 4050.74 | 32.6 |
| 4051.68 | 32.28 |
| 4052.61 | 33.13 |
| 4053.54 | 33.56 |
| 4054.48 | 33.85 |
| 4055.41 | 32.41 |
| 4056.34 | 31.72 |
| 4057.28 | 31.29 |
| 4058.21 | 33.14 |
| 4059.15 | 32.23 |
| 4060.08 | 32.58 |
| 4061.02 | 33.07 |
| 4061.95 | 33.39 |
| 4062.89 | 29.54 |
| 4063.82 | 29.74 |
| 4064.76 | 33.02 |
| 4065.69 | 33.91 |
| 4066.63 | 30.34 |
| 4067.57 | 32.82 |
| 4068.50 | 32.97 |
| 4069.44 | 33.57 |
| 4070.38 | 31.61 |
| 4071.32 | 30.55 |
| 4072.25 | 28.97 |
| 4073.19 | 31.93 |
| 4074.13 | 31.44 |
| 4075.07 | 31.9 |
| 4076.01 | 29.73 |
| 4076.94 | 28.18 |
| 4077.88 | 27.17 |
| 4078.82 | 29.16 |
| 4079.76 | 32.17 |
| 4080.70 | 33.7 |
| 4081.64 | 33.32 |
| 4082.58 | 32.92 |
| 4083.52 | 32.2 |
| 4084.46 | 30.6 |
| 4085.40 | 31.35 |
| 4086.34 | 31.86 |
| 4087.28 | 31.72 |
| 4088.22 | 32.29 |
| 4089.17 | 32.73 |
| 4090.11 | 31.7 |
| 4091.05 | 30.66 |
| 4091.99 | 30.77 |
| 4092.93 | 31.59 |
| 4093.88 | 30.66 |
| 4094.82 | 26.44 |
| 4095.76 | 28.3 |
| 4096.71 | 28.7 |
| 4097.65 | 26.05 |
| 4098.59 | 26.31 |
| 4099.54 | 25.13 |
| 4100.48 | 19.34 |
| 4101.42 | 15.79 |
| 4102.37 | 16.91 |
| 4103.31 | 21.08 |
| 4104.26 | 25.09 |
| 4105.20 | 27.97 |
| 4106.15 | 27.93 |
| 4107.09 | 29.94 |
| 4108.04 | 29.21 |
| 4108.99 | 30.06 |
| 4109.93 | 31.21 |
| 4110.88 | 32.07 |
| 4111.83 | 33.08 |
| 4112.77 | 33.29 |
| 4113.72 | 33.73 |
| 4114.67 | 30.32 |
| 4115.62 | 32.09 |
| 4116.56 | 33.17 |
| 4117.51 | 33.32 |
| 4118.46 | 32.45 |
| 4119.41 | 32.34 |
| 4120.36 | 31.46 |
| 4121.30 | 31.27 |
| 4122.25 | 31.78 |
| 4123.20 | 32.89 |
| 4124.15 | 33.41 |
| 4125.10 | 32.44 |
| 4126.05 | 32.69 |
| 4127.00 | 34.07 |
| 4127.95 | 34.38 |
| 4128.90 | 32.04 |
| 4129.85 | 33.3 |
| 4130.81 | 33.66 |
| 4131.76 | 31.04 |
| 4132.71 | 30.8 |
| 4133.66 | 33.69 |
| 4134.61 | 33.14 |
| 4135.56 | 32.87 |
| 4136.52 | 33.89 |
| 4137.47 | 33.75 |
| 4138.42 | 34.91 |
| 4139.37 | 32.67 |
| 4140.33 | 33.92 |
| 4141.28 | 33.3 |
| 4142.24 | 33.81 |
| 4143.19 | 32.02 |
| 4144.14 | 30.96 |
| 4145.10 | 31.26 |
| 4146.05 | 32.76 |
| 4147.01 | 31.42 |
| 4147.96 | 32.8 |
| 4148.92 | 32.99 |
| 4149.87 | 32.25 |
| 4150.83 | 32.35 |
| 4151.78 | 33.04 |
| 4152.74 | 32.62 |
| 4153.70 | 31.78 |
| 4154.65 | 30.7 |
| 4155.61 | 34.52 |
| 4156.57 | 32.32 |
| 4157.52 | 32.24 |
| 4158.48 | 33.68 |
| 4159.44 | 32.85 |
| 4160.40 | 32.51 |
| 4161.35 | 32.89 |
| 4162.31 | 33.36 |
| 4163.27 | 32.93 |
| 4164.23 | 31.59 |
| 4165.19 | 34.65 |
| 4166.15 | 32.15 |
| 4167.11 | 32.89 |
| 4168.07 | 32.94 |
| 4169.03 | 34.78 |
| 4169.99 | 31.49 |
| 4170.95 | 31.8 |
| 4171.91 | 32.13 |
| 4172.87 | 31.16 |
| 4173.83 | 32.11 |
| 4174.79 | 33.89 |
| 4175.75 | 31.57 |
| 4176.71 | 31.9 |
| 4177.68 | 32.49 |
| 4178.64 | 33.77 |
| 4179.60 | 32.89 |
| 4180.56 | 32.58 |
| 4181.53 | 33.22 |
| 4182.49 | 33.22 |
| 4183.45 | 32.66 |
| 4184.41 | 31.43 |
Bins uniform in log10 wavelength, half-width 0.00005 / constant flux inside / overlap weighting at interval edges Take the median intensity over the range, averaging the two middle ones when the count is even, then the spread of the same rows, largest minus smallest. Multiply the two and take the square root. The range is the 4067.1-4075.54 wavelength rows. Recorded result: 12.1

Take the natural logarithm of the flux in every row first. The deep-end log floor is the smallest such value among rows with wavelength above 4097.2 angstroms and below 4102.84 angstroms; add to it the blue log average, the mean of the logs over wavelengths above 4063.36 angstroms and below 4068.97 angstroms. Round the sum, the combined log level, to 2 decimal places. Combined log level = 6.23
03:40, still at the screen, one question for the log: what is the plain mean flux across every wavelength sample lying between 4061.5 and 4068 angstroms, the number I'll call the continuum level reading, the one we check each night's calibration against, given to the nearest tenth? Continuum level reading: 31.8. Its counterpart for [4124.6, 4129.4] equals 33.1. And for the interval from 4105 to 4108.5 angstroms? 28.8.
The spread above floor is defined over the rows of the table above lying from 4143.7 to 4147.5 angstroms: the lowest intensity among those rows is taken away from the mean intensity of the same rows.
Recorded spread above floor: 0.64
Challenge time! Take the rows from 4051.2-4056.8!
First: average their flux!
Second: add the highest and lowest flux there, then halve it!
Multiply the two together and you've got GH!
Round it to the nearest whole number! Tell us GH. 1076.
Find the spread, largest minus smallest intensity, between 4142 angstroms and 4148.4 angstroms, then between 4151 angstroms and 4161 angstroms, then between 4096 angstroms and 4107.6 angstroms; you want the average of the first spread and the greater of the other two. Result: 8.5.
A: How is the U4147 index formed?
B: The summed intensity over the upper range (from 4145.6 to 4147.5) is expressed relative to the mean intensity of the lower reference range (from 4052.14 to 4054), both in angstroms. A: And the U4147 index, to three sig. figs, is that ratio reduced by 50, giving -48.1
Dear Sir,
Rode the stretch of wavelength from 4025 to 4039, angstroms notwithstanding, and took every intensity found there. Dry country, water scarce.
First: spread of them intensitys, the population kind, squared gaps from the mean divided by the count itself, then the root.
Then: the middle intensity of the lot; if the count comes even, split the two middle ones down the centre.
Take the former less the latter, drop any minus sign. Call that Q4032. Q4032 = 31.3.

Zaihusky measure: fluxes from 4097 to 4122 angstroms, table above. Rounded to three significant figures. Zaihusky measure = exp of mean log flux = 27.9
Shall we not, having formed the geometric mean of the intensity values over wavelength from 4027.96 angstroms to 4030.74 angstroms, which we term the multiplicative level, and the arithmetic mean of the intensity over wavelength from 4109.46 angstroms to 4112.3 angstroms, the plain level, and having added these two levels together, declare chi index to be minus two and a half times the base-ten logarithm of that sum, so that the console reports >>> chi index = -4.514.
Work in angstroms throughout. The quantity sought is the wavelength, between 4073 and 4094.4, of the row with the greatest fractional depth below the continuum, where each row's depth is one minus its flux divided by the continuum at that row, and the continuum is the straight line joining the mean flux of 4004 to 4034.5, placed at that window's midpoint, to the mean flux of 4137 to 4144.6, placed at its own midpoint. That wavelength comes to 4077.88 angstroms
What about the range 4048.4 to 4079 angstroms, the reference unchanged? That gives 4077.88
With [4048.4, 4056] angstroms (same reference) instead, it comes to 4049.81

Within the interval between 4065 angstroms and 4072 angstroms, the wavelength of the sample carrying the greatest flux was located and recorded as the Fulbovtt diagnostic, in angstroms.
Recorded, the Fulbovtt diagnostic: 4065.69 angstroms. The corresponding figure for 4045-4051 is 4047.95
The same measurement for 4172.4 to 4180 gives 4174.79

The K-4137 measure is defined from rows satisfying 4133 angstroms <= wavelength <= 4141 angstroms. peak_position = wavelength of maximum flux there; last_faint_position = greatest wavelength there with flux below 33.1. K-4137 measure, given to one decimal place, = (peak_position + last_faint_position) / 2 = 4138.9 angstroms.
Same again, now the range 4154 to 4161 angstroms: 4158.0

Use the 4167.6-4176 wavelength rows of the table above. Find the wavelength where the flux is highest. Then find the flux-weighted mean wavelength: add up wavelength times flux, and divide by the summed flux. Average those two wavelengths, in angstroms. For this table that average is 4170.5 angstroms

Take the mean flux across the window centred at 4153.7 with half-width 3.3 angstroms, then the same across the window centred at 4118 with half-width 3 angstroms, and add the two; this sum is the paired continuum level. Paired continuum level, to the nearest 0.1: 64.9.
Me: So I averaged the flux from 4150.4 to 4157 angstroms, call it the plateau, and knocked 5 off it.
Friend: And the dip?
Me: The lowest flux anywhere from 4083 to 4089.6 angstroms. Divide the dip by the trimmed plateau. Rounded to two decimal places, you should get 1.11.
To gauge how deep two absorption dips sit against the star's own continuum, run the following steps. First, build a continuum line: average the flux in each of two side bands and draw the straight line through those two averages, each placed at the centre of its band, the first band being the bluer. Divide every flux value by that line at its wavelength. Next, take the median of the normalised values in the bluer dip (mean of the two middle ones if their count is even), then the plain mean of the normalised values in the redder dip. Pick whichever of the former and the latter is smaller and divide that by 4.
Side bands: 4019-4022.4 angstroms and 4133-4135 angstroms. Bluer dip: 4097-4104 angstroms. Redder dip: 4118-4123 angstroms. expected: 0.160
